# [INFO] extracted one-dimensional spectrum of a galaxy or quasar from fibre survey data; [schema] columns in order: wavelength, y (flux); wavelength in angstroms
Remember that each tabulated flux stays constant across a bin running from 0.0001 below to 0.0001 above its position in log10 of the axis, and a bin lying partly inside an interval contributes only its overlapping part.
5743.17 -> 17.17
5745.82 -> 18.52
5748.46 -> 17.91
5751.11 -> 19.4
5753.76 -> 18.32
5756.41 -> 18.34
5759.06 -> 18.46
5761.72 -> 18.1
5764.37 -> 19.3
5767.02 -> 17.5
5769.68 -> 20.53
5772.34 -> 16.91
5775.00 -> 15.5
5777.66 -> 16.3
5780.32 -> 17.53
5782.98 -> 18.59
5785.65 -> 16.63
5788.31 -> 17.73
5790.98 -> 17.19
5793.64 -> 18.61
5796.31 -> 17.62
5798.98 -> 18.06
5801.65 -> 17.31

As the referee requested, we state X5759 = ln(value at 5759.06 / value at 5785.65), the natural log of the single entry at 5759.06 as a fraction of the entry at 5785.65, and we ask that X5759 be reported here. 0.10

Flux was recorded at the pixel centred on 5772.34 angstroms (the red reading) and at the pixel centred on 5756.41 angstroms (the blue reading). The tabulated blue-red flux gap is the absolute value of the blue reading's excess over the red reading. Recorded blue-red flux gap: 1.4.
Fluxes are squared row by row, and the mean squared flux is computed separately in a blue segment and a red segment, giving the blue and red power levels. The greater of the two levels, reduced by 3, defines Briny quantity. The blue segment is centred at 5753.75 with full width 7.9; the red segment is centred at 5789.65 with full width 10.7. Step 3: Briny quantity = 346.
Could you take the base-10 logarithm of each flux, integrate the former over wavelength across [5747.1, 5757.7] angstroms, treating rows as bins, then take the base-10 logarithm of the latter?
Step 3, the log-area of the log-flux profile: 1.13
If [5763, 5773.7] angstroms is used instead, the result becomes 1.13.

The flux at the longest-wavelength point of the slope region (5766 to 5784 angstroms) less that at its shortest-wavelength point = 1.1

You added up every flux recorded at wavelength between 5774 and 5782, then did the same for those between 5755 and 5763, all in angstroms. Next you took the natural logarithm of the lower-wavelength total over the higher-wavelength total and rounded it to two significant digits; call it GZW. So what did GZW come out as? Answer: 0.11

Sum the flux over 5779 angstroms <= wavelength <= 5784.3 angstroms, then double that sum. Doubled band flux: 72.2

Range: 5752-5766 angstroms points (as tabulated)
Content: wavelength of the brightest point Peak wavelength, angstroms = 5764.37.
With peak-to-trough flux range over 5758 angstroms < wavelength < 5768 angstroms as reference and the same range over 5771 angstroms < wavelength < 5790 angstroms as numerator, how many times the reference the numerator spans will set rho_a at 1.7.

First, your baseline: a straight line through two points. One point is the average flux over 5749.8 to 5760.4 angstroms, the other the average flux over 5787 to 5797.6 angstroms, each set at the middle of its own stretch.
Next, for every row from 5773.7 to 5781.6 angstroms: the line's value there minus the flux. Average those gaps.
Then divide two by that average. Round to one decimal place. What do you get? 1.2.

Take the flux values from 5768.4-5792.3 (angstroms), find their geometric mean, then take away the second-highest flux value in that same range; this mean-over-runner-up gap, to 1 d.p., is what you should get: -1.2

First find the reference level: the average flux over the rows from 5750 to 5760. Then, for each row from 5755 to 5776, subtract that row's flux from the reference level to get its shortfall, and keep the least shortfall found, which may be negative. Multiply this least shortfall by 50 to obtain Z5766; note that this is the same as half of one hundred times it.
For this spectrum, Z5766 -95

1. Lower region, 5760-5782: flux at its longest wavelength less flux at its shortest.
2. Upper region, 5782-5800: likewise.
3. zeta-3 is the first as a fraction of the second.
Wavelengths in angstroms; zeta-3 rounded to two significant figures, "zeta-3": 1.1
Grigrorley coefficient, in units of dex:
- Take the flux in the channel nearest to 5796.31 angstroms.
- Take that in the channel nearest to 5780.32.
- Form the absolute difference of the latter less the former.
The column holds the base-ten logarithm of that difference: -1.05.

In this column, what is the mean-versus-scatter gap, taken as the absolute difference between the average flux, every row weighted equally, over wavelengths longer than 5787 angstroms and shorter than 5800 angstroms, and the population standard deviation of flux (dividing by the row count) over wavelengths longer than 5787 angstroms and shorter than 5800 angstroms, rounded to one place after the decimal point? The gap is 17.4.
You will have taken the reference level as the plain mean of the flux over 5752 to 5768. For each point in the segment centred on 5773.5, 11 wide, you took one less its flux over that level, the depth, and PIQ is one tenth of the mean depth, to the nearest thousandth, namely 0.006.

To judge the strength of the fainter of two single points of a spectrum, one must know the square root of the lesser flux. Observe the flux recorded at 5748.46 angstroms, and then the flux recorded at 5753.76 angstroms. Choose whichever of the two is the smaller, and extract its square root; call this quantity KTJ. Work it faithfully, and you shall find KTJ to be 4.23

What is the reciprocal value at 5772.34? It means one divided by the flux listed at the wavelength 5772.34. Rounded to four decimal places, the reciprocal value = 0.0591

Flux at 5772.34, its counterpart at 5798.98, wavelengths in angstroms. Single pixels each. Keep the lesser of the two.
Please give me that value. 16.9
